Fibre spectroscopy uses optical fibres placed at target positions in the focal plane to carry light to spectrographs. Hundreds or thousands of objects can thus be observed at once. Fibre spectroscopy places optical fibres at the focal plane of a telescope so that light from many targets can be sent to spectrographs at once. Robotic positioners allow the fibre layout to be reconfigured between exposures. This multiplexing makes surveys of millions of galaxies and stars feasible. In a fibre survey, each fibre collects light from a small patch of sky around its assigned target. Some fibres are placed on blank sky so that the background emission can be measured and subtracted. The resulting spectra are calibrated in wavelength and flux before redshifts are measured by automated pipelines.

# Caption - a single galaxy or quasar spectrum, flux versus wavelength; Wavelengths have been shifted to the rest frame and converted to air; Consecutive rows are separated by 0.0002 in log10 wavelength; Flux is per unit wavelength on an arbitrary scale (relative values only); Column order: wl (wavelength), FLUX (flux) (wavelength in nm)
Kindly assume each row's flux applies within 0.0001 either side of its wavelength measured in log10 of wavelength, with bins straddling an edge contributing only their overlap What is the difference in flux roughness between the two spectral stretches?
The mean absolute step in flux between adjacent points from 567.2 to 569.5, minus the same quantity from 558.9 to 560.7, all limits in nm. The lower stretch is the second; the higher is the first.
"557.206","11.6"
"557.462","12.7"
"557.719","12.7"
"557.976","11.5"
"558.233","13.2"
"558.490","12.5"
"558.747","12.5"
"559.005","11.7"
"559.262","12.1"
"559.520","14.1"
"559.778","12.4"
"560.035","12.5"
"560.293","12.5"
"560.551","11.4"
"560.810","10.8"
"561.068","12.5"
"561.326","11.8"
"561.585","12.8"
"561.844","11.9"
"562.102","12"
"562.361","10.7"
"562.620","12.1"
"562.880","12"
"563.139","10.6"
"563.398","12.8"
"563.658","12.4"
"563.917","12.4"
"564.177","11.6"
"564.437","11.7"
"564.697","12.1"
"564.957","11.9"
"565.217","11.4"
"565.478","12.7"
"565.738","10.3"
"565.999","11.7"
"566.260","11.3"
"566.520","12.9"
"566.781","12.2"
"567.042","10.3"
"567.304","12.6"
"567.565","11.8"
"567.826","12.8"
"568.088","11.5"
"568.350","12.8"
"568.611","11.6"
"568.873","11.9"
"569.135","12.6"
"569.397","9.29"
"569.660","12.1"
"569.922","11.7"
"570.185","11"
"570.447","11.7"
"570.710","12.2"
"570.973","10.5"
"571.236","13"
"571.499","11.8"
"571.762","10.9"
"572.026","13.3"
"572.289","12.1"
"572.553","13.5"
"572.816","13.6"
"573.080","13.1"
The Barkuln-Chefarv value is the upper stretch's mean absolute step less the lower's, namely 0.4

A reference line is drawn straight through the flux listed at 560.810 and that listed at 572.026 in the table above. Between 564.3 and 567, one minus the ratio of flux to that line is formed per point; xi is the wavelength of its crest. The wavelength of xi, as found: 565.738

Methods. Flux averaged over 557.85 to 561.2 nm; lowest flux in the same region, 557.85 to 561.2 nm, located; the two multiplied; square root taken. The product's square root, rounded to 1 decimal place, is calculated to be 11.5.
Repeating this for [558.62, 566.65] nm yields 11.1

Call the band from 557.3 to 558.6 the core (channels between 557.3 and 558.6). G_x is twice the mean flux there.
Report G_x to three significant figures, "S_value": 25.0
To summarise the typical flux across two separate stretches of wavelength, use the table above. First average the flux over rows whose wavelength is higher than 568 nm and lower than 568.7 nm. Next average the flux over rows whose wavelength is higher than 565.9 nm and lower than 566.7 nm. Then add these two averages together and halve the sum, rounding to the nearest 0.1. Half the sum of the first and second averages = 12.0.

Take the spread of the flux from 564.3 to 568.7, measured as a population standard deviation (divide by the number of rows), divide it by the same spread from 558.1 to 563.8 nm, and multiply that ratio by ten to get 9.6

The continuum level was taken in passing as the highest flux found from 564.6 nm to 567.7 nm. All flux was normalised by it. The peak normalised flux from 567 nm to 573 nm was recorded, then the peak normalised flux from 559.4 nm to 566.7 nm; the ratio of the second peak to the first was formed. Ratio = 1.04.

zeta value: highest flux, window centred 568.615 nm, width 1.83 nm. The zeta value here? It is 12.8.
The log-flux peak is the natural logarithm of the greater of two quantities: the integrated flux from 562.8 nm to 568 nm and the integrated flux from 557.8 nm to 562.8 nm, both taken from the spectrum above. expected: 4.12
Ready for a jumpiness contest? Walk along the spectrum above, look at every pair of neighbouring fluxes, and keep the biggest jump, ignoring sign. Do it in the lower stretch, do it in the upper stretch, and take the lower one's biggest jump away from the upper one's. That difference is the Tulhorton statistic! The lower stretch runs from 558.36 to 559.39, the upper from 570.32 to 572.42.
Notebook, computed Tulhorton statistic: 1.7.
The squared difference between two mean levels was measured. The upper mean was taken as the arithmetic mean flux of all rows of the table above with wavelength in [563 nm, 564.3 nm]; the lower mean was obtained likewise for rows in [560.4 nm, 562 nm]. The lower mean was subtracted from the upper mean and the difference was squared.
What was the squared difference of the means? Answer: 0.01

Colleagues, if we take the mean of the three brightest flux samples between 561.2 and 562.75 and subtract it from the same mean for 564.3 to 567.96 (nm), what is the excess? 0.50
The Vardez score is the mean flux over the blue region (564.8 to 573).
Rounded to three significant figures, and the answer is 11.9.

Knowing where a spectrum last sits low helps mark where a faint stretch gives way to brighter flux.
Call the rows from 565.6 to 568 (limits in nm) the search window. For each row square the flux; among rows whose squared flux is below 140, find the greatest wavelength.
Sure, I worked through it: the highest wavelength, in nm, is 567.565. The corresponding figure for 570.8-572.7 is 571.762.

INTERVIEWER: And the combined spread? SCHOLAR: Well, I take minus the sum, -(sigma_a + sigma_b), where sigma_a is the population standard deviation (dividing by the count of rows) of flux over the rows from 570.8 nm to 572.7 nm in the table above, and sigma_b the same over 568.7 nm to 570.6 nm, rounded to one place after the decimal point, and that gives -2.1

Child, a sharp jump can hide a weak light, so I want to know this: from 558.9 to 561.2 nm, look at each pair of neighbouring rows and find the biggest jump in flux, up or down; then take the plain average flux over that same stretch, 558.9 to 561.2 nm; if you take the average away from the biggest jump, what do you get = -10.2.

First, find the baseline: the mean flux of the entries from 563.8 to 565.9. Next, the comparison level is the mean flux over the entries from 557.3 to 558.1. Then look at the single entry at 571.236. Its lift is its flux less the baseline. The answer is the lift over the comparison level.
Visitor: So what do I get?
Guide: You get 0.101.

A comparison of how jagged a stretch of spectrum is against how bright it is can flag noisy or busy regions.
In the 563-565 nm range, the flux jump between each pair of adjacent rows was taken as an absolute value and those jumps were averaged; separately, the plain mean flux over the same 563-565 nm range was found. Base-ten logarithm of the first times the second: 0.84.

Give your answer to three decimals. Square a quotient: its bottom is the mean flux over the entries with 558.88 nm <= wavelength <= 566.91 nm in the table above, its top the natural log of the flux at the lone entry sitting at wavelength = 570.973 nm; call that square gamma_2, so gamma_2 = 0.039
